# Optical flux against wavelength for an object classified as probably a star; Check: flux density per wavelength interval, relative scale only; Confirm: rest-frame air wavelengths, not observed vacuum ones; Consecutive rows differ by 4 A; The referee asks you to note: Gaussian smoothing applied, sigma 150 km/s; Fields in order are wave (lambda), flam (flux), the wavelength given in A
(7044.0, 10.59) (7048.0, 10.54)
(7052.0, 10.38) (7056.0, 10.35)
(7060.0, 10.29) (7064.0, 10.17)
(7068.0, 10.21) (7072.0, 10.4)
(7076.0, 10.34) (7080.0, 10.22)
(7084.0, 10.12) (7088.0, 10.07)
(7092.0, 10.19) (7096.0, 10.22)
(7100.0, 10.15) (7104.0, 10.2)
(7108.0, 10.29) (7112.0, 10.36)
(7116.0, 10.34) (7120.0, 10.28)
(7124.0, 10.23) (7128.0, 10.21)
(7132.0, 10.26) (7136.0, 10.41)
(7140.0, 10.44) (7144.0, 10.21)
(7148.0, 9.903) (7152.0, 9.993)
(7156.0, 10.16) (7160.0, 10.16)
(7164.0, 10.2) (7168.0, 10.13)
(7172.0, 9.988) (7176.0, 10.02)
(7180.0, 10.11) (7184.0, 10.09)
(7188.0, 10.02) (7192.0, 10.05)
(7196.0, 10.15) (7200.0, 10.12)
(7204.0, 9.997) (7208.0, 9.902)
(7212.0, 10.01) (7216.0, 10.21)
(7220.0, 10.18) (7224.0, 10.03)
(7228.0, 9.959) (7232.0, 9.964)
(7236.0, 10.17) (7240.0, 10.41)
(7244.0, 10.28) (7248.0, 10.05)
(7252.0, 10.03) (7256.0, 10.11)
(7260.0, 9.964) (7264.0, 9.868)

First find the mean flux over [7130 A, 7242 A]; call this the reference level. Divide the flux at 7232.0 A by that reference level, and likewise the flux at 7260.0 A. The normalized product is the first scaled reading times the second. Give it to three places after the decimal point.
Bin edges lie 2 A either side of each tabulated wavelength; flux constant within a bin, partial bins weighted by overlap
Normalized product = 0.970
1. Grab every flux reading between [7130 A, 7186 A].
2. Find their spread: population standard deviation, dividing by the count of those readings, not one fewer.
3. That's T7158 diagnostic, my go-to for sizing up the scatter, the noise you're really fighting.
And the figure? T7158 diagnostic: 0.147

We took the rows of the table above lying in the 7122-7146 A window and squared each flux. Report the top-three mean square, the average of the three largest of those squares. 108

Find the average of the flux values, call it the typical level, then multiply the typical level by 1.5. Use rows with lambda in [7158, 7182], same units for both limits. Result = 15.2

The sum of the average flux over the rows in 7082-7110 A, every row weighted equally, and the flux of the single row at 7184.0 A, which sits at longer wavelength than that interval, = 20.27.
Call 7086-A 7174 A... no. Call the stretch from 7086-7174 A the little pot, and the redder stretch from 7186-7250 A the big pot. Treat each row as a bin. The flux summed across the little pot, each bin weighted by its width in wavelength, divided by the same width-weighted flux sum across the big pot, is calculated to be 1.4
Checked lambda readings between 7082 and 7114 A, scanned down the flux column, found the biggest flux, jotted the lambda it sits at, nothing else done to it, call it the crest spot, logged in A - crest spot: 7112.0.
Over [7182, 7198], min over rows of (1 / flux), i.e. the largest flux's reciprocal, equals 0.0985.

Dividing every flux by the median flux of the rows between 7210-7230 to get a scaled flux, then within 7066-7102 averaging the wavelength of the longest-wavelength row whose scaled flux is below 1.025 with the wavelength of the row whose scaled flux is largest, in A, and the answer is 7086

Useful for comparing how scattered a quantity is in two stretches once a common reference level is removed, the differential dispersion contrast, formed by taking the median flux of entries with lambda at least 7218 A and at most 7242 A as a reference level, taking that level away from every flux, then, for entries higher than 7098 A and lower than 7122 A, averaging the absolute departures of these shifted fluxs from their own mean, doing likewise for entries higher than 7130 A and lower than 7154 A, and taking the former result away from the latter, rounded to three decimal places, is 0.106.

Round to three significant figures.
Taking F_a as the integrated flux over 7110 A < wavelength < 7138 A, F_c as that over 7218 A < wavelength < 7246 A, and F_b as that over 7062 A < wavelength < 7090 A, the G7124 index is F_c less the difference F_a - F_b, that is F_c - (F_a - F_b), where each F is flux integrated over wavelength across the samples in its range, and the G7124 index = 282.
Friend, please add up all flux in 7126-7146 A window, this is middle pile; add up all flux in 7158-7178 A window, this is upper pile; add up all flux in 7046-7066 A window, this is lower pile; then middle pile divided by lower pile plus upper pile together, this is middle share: 0.504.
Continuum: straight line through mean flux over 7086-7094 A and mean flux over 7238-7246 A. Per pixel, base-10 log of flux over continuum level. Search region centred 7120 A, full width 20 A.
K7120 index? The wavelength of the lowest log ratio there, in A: 7128.0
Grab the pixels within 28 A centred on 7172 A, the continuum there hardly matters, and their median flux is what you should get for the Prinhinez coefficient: 10.1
